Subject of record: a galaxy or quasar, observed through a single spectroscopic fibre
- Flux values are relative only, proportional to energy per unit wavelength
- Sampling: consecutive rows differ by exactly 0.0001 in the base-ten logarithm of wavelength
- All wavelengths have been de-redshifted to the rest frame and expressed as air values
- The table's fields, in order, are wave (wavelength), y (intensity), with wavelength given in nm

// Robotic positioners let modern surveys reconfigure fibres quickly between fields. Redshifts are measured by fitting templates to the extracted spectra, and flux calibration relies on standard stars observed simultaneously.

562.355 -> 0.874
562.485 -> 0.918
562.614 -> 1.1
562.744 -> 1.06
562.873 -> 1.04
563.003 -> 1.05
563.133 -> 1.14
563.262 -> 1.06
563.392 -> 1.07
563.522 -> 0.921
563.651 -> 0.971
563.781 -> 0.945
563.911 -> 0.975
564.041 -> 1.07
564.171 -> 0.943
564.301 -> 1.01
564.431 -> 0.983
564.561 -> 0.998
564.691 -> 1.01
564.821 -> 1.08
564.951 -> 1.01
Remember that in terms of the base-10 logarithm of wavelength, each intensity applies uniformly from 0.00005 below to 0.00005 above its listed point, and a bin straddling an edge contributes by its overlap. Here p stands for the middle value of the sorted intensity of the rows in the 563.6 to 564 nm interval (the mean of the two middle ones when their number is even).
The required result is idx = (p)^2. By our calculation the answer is 0.94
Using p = 0.97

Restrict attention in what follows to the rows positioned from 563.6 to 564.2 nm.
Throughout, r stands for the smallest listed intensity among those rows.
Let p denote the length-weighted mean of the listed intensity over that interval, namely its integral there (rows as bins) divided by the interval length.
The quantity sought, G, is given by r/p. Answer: 0.960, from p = 0.98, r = 0.943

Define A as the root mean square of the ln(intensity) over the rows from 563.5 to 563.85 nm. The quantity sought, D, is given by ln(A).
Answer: -2.81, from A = 0.060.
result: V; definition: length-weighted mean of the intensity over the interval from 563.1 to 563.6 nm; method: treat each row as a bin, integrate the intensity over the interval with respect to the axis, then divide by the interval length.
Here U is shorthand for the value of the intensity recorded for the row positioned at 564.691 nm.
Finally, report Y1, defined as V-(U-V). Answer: 1.07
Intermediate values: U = 1.01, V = 1.04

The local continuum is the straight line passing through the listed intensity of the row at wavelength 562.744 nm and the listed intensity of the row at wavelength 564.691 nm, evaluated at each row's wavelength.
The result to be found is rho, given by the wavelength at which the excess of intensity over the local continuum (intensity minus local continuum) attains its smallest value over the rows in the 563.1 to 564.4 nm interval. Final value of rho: 563.522 nm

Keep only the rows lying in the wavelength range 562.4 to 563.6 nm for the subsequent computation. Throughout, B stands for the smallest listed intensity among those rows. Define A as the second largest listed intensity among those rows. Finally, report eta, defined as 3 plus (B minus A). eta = 2.82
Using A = 1.1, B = 0.918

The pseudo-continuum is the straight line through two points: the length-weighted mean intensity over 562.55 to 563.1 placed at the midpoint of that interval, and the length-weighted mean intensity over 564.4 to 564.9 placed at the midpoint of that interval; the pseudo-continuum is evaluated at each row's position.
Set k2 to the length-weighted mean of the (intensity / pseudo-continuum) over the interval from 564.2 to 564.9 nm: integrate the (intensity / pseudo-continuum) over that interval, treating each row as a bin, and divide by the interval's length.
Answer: 0.99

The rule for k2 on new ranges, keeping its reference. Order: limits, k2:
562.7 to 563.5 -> 1.00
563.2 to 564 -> 0.95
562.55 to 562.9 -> 1.00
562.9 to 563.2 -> 1.03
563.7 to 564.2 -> 0.95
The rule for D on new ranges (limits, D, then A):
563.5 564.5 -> -3.00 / 0.050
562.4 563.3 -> -2.53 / 0.080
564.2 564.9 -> -3.33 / 0.036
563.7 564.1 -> -2.94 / 0.053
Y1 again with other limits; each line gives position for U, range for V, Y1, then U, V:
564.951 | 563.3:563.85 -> 0.95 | 1.01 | 0.98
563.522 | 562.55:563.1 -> 1.21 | 0.921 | 1.07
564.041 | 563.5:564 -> 0.85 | 1.07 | 0.96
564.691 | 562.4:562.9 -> 1.04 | 1.01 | 1.02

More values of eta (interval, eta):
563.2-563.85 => 2.86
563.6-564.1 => 2.97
